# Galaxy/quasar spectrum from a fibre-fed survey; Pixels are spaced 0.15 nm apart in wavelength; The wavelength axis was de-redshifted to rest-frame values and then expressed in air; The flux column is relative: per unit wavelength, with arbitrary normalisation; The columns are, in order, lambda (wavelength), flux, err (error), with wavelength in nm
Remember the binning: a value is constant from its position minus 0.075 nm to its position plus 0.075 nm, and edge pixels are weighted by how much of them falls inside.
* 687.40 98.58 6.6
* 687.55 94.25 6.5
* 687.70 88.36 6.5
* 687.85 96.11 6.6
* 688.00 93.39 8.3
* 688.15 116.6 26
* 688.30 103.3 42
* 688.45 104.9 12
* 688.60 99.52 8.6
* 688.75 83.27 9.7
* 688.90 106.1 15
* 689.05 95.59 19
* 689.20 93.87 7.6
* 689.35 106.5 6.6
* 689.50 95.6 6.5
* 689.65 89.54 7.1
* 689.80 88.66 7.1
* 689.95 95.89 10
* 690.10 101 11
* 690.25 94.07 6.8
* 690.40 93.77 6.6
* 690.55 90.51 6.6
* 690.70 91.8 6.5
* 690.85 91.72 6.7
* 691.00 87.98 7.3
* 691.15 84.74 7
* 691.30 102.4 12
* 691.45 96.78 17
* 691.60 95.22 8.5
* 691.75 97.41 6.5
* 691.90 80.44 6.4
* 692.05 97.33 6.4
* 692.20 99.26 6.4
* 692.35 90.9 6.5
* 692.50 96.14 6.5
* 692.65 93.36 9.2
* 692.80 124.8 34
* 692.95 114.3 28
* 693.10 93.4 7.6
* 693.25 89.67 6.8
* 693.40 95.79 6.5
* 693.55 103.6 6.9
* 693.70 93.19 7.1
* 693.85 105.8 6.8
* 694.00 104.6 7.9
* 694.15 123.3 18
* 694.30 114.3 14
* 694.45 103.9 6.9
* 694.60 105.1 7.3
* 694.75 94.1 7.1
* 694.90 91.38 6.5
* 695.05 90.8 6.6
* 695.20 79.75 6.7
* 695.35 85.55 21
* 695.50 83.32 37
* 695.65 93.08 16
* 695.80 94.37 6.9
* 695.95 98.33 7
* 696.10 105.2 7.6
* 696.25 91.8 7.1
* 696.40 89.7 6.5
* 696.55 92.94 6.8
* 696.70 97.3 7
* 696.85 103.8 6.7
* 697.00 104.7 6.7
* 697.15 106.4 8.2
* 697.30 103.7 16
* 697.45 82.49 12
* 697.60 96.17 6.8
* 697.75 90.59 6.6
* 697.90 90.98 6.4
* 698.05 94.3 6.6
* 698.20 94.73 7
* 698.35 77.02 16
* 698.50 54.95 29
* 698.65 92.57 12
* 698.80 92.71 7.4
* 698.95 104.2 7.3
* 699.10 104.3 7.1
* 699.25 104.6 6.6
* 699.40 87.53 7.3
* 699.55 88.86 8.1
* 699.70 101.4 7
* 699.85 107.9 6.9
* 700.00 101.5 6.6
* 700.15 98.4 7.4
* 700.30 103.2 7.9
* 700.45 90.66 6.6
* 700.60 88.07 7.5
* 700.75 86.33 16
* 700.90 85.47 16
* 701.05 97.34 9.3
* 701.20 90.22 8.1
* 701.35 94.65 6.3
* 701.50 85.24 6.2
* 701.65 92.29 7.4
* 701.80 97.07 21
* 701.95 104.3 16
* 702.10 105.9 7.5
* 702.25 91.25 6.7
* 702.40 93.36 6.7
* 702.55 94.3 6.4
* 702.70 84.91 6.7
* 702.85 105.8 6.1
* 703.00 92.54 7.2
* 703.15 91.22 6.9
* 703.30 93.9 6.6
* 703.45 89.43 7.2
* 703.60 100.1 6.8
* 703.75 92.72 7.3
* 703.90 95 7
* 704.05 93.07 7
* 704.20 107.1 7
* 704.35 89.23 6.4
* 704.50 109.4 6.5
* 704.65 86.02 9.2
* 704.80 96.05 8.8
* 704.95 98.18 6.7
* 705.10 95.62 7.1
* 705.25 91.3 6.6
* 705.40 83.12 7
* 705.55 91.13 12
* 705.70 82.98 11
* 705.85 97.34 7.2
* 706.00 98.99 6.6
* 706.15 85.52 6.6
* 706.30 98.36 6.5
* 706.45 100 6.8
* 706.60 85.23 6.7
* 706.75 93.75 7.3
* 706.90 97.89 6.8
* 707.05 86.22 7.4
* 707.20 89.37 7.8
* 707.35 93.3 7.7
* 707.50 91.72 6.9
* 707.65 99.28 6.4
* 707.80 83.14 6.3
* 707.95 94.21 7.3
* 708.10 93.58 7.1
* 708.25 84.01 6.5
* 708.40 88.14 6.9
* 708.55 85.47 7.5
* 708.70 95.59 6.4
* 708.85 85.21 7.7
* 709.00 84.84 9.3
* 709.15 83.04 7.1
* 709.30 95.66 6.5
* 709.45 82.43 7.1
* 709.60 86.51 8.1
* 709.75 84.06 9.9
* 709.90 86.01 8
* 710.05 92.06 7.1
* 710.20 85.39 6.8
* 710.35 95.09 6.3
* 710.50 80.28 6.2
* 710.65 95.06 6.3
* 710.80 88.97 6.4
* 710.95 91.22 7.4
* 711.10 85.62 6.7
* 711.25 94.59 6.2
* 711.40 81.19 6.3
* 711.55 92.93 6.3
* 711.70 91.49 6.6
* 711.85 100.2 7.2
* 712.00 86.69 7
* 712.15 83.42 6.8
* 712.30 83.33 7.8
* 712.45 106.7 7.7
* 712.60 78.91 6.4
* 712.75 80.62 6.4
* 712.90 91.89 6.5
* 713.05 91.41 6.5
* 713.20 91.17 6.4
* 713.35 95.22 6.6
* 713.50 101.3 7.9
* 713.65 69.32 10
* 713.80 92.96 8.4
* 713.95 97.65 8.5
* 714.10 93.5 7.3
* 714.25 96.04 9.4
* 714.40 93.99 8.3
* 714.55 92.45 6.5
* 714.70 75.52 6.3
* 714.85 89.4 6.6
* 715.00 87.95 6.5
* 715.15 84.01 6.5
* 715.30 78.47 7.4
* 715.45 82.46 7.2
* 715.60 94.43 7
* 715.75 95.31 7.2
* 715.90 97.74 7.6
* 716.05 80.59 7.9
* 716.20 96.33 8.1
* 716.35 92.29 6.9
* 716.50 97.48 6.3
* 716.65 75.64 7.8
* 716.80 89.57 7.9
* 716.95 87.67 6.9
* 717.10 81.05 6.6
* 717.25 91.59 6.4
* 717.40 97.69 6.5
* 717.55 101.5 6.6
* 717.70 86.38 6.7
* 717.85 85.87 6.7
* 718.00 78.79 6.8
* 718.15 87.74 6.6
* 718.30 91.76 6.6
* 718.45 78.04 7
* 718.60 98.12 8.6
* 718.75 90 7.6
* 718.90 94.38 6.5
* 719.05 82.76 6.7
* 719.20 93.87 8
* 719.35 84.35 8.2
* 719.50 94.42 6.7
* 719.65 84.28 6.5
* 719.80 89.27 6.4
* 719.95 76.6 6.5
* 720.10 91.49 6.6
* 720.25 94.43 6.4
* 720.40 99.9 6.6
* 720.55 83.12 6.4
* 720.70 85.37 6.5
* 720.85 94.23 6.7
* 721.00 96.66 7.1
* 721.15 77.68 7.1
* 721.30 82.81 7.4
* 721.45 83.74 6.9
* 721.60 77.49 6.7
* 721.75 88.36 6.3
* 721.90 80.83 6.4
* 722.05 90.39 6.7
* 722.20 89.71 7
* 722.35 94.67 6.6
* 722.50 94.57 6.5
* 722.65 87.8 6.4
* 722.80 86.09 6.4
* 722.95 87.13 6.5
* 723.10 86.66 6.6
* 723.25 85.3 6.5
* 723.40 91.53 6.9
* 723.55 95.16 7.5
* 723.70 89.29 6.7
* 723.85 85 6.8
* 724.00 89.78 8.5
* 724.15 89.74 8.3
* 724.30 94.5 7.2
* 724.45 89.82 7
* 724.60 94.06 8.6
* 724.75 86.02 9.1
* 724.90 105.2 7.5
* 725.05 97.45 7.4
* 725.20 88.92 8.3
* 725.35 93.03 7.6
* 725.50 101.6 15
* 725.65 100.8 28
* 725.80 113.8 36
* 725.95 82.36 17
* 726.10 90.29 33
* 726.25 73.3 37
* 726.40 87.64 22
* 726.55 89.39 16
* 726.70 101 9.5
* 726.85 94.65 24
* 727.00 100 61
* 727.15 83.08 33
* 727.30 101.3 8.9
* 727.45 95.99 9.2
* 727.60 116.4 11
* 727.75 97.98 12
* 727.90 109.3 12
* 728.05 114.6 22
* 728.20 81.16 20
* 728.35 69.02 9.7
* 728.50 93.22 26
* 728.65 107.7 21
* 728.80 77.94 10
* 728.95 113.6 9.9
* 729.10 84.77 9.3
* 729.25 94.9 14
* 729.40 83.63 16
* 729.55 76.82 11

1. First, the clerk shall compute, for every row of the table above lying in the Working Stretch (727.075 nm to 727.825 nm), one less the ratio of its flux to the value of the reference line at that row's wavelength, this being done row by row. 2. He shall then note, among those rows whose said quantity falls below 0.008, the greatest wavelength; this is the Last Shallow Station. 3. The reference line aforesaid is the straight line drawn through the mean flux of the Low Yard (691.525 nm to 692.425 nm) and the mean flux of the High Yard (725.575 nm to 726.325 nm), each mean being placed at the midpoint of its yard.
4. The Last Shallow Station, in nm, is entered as 727.75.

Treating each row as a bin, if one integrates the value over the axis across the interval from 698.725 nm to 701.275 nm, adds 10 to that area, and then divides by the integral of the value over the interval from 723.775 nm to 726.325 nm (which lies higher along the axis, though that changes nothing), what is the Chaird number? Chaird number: 1.08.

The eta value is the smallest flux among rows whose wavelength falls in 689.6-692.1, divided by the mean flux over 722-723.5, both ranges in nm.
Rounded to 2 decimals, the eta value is 0.90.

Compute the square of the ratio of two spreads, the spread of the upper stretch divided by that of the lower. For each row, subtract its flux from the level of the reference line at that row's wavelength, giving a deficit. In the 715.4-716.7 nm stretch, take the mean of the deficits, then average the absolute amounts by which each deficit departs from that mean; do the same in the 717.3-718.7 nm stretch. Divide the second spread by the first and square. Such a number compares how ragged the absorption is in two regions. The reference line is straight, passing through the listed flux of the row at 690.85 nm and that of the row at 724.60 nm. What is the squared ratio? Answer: 0.9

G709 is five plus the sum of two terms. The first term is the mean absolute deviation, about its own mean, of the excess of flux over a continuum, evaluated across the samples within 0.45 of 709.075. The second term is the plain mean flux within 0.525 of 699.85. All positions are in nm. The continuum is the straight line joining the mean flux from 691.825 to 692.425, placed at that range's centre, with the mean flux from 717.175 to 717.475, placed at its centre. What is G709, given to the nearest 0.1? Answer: 108.6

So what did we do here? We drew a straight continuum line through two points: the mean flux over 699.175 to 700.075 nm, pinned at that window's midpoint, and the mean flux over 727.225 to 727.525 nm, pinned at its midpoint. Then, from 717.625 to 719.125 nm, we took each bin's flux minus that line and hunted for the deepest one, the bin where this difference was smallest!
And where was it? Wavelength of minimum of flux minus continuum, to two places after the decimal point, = 718.45 nm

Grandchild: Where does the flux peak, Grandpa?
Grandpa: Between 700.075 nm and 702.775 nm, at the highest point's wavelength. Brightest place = 702.10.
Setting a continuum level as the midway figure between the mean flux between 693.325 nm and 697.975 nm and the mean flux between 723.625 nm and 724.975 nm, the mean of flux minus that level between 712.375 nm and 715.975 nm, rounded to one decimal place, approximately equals -4.5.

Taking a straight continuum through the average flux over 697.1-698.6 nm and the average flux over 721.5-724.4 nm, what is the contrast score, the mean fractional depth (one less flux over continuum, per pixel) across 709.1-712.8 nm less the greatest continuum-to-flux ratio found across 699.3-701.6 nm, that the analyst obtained -1.04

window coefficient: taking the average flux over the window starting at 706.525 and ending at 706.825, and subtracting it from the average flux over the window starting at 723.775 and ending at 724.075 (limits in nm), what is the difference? -2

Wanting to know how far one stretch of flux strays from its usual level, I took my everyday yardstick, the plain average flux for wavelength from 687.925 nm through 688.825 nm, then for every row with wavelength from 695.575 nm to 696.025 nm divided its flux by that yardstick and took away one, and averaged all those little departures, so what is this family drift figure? -0.049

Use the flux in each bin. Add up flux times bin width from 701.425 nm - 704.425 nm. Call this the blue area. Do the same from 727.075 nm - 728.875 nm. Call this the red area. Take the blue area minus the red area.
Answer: 113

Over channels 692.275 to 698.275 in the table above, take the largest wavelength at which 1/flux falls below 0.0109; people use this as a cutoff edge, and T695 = 698.20 nm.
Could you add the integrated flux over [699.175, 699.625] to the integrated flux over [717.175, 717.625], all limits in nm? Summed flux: 85.8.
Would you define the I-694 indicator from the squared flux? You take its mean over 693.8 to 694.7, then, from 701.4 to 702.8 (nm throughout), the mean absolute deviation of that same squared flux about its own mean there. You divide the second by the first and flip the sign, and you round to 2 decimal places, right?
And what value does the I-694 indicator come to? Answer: -0.09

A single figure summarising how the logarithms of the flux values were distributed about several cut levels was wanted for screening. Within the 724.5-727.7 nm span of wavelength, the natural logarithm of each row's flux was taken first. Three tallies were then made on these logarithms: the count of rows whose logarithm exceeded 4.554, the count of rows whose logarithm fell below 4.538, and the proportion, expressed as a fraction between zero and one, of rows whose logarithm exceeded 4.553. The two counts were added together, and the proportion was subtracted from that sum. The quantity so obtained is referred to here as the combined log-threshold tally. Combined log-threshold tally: 18.5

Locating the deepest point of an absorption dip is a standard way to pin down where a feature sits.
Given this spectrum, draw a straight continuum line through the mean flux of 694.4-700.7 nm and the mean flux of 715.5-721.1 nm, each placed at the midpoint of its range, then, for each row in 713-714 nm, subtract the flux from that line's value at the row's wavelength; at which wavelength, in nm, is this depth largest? 713.65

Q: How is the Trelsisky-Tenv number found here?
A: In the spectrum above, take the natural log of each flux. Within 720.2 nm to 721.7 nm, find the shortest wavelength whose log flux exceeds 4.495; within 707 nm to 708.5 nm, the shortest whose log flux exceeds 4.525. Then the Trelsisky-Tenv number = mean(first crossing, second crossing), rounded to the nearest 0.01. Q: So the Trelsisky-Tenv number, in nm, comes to 713.80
